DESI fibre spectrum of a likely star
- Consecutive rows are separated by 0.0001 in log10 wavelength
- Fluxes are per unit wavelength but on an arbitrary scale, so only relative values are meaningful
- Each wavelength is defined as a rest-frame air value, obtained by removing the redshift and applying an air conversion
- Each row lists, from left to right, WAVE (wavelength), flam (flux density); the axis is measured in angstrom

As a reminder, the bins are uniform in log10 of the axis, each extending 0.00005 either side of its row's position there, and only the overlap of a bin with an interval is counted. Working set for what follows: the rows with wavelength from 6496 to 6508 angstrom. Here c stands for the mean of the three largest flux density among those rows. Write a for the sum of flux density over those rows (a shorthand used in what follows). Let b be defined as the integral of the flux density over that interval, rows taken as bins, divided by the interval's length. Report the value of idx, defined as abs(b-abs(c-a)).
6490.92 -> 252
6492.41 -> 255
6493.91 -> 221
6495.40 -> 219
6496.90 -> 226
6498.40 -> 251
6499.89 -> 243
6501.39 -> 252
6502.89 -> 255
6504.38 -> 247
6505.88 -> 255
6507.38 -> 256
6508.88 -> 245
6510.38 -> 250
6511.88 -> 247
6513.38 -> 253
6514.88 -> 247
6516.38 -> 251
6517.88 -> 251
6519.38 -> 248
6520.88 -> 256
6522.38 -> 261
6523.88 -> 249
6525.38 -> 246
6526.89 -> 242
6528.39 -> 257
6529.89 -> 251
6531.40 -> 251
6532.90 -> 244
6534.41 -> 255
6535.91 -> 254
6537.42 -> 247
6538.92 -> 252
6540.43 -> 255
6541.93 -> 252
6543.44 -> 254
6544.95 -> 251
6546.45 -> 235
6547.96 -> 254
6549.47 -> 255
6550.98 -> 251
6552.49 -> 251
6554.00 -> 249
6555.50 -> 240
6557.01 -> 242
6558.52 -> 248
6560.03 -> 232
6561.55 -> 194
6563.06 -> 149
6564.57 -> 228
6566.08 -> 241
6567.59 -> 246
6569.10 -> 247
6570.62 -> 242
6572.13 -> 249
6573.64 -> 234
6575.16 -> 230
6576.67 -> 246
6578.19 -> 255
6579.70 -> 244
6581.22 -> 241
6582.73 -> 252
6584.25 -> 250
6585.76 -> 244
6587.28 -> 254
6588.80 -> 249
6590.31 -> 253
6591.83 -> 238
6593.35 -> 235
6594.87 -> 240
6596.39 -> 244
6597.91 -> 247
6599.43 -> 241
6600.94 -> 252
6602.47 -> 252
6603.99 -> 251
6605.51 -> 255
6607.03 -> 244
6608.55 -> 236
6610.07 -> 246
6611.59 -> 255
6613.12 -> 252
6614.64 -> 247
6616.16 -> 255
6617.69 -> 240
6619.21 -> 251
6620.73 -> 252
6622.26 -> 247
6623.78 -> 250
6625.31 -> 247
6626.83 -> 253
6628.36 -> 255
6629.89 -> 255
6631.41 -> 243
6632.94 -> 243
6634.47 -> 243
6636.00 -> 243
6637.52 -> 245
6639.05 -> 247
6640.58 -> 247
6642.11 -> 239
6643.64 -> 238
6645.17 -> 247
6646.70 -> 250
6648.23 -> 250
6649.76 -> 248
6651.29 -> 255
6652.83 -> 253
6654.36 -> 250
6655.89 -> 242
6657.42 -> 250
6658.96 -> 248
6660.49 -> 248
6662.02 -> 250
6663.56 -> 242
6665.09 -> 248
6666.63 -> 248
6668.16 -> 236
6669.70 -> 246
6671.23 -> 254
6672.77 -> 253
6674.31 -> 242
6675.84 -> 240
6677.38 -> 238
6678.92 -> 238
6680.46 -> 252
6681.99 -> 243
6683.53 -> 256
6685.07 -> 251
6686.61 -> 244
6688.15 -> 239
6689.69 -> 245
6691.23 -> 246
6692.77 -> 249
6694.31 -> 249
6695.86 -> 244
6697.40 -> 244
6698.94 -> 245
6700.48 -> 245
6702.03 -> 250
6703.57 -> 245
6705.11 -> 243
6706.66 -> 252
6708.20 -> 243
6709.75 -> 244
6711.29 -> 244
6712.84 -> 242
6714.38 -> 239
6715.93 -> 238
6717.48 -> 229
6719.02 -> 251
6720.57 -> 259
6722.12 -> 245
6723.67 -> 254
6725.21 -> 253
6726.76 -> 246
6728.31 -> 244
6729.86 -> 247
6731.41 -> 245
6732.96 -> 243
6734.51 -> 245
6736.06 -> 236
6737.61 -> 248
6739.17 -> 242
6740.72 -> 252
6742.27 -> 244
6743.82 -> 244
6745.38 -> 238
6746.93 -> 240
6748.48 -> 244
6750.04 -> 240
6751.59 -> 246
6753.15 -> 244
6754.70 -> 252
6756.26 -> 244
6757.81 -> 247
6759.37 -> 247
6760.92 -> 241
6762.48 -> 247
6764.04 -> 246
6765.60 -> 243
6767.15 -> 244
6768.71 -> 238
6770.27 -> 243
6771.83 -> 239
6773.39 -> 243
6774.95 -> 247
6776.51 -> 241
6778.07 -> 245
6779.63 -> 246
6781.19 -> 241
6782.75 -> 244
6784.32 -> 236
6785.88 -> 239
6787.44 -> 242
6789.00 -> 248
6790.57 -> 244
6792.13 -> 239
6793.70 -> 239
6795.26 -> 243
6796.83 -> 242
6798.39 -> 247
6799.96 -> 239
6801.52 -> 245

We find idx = 1482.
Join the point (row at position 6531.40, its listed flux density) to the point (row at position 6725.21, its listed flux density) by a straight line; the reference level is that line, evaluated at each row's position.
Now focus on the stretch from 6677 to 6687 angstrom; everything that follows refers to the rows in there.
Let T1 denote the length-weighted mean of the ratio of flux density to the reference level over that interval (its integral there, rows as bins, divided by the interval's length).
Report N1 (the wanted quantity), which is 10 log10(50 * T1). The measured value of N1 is 16.9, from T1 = 0.98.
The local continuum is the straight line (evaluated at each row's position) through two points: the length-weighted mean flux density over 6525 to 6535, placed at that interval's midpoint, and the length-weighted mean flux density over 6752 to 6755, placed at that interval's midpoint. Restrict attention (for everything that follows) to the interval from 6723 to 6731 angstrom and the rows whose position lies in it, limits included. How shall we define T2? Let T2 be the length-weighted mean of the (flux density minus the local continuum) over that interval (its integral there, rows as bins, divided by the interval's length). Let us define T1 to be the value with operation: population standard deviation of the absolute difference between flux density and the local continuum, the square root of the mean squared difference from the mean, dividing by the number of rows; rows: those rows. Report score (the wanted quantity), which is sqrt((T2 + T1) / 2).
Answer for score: 1.3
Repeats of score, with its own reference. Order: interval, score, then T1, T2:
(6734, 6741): 0.4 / 3.6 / -3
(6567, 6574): 0.5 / 5.2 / -5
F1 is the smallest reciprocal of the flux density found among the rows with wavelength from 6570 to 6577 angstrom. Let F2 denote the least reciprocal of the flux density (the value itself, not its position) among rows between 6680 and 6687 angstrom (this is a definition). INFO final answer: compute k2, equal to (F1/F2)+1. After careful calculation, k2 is 2.03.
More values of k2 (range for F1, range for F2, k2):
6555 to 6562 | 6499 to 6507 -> 2.03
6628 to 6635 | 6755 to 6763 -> 1.97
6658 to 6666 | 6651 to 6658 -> 2.02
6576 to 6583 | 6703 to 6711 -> 1.99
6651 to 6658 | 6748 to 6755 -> 1.99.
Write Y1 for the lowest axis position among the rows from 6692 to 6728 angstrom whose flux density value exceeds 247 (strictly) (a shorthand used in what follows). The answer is 6692.77 angstrom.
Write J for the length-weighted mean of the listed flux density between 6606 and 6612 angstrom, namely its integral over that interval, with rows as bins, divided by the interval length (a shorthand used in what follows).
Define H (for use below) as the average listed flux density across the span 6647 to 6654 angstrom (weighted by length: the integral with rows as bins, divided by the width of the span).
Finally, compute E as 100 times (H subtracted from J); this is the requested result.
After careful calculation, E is -580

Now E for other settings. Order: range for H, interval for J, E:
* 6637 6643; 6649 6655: 714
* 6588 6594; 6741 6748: -145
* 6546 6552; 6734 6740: -667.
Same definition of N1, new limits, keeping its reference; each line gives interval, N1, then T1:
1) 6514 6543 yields 17.0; 1.00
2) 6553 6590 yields 16.8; 0.95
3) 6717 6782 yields 16.8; 0.97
